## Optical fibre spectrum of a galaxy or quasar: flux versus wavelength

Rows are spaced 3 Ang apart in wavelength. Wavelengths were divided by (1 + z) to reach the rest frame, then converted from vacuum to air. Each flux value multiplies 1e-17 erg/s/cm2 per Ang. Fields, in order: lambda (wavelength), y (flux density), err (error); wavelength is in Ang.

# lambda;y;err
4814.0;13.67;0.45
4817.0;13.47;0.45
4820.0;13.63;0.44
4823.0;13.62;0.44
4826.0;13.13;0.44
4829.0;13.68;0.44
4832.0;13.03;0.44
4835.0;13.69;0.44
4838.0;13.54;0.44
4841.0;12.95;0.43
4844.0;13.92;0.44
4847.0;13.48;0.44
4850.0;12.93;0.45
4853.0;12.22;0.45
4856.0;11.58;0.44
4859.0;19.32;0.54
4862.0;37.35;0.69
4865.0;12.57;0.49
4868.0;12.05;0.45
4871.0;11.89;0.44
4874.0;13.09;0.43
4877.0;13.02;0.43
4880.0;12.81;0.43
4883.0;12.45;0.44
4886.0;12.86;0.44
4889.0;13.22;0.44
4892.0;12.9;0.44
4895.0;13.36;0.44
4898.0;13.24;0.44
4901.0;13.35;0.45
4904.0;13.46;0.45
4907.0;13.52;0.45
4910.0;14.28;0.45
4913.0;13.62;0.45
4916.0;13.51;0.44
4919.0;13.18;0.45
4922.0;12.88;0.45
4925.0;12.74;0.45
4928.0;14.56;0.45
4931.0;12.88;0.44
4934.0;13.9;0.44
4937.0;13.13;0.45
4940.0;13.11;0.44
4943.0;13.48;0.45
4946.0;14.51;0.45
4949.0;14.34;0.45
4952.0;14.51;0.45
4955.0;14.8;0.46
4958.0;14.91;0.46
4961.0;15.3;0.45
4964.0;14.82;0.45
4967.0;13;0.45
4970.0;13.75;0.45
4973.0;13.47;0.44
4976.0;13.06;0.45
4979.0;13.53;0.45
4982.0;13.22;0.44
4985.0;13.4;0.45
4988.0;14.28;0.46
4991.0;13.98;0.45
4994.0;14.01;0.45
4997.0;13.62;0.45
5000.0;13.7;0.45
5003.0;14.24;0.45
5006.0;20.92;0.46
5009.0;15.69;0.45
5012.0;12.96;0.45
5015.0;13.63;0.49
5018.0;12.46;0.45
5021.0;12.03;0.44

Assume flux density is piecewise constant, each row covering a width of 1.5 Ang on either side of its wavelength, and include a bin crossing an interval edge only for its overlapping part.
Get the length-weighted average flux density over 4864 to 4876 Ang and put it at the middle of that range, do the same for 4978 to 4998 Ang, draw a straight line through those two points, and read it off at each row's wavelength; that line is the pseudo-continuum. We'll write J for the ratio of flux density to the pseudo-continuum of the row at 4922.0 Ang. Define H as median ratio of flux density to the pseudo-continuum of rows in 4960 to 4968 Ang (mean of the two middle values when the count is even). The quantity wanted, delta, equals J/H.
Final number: 0.90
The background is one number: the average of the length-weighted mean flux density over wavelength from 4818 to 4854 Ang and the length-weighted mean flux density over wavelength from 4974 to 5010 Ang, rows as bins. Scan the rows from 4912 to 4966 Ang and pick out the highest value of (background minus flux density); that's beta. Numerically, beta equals 1.1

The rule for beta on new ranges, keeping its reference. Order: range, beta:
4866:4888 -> 2.0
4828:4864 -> 2.3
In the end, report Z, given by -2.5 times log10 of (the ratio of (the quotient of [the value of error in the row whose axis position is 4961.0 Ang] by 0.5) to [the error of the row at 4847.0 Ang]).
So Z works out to -0.78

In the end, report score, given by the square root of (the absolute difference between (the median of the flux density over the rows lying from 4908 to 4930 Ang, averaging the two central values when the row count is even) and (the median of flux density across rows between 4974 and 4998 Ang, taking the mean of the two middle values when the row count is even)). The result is 0.25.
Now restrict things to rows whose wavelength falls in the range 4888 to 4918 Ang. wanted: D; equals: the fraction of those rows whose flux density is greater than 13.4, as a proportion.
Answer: 0.50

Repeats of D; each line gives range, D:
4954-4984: 0.70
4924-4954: 0.60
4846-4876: 0.30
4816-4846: 0.70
